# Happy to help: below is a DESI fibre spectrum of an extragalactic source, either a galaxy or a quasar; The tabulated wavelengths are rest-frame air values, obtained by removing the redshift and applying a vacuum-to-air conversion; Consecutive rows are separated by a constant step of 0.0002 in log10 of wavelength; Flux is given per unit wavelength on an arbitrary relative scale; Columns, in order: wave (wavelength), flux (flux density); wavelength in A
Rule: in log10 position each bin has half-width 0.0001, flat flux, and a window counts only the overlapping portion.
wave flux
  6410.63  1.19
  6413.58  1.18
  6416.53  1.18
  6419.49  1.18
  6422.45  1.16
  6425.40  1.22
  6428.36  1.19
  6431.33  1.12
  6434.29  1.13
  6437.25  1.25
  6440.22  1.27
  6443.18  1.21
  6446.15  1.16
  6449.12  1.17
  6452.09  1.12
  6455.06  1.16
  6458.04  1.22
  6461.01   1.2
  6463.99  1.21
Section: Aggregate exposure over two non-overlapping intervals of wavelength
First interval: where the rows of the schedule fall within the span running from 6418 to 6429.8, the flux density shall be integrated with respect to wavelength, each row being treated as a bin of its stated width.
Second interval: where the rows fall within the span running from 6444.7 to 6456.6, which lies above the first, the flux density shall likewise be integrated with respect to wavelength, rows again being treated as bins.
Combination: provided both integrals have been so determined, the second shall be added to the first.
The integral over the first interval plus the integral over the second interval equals 28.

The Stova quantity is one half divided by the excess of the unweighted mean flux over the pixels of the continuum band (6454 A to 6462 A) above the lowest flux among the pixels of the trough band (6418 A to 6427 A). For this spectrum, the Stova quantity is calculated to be 15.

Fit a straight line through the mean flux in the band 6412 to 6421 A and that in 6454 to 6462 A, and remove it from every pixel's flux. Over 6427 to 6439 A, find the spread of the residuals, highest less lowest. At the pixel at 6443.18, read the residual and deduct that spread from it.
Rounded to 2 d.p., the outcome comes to -0.11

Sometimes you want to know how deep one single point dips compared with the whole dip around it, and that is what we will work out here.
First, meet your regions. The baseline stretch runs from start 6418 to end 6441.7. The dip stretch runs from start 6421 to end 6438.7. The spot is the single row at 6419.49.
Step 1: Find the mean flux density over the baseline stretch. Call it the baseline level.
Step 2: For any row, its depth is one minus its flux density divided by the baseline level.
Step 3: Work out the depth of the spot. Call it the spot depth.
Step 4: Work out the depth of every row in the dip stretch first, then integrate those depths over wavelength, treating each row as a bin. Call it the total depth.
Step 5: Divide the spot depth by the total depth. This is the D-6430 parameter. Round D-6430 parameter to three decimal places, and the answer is 0.048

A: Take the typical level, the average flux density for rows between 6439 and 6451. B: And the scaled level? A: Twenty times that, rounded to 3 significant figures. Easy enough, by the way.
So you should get 24.0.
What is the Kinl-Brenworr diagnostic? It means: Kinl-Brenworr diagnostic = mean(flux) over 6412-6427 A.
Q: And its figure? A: 1.18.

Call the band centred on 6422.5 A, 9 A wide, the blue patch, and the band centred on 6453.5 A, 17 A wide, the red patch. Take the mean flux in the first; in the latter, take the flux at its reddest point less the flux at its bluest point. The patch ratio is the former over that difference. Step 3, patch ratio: 30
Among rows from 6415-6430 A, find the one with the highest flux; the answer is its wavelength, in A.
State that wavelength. 6425.40 A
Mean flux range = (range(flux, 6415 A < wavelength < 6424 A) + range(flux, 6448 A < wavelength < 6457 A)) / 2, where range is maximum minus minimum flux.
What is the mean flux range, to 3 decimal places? 0.035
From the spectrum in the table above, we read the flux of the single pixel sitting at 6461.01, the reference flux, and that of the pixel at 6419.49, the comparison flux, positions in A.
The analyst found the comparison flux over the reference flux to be 0.98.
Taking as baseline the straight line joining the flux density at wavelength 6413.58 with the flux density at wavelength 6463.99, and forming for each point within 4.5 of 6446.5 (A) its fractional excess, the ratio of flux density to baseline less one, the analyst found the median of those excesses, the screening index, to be -0.03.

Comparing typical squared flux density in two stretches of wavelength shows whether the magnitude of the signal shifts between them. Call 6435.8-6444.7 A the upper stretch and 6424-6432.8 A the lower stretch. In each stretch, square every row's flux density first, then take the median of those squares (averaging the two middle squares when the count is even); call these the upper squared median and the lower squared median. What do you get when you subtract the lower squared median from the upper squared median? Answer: 0.15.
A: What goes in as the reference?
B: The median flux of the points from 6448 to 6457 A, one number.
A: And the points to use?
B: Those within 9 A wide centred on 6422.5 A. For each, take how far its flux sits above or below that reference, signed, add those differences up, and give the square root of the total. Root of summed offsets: 0.283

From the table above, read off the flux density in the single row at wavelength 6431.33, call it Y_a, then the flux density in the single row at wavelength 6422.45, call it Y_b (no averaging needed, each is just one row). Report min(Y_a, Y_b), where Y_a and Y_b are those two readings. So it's 1.12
